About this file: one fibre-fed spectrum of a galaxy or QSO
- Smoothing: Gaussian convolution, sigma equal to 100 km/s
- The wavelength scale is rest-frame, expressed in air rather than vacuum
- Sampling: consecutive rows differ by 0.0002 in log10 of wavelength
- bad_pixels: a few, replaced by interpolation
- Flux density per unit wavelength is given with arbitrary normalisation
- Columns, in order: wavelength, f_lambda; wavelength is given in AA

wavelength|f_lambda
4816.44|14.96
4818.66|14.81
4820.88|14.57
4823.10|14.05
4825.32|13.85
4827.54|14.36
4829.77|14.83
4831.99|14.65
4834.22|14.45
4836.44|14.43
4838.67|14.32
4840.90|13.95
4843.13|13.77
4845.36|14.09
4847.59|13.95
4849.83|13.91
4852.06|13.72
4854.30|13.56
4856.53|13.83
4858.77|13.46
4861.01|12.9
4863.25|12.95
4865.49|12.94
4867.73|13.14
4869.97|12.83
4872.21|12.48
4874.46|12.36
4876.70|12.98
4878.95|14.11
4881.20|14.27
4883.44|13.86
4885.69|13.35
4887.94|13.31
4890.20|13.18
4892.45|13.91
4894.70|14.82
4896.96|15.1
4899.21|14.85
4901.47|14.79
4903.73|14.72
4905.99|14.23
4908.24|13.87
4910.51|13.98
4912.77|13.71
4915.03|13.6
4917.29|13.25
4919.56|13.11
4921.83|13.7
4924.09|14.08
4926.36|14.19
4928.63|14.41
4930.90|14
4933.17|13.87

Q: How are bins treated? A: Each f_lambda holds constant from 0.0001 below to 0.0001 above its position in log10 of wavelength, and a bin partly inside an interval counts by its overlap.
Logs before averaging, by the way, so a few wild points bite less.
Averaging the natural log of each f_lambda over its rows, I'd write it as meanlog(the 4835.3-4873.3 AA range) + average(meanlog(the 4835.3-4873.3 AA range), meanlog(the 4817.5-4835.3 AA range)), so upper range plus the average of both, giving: 5.243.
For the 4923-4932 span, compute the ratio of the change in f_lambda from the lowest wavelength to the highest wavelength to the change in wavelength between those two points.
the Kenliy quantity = 0.0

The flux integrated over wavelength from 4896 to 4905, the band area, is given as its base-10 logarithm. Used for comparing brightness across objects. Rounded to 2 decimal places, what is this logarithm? 2.13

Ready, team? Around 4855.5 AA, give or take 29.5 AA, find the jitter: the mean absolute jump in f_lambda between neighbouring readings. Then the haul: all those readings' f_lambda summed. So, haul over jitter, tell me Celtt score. 1283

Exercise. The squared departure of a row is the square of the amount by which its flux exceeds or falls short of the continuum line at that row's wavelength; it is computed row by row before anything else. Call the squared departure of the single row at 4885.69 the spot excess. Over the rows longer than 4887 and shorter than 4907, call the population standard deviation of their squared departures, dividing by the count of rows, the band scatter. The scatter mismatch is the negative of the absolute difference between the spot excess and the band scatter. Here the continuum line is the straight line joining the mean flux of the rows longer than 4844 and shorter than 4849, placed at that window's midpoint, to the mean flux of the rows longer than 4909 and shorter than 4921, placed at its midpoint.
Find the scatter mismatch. -0.5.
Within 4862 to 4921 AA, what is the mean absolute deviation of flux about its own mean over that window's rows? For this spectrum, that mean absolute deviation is 0.64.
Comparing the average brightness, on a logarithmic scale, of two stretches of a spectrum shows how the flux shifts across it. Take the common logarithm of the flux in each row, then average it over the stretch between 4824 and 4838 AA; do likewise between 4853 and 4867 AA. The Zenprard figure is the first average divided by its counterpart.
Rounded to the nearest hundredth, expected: 1.03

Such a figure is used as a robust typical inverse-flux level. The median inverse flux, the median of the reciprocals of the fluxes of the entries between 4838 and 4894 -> 0.074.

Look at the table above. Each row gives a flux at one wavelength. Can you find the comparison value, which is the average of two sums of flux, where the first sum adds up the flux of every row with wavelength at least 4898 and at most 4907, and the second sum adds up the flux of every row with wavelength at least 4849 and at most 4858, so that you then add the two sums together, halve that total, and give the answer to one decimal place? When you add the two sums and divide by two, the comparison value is 56.8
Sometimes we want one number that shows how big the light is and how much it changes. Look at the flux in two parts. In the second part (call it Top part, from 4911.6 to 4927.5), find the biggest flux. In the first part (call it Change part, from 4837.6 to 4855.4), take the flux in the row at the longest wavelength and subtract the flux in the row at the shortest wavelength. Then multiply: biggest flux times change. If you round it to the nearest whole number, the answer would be -11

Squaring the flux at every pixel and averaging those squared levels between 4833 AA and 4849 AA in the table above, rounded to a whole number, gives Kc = 200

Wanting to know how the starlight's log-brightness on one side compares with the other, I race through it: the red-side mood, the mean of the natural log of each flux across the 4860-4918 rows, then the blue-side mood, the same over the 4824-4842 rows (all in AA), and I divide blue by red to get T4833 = 1.02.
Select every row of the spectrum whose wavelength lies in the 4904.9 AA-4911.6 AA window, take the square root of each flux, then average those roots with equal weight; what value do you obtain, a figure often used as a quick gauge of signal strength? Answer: 3.75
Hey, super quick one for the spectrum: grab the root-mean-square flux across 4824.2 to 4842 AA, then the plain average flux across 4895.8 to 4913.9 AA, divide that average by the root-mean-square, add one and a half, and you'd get 2.50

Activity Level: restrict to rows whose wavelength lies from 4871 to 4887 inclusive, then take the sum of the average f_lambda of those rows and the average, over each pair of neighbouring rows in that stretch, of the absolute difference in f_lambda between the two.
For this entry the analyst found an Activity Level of 13.8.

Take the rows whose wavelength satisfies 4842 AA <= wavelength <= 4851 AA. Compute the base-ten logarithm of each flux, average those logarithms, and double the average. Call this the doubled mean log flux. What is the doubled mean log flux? 2.29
